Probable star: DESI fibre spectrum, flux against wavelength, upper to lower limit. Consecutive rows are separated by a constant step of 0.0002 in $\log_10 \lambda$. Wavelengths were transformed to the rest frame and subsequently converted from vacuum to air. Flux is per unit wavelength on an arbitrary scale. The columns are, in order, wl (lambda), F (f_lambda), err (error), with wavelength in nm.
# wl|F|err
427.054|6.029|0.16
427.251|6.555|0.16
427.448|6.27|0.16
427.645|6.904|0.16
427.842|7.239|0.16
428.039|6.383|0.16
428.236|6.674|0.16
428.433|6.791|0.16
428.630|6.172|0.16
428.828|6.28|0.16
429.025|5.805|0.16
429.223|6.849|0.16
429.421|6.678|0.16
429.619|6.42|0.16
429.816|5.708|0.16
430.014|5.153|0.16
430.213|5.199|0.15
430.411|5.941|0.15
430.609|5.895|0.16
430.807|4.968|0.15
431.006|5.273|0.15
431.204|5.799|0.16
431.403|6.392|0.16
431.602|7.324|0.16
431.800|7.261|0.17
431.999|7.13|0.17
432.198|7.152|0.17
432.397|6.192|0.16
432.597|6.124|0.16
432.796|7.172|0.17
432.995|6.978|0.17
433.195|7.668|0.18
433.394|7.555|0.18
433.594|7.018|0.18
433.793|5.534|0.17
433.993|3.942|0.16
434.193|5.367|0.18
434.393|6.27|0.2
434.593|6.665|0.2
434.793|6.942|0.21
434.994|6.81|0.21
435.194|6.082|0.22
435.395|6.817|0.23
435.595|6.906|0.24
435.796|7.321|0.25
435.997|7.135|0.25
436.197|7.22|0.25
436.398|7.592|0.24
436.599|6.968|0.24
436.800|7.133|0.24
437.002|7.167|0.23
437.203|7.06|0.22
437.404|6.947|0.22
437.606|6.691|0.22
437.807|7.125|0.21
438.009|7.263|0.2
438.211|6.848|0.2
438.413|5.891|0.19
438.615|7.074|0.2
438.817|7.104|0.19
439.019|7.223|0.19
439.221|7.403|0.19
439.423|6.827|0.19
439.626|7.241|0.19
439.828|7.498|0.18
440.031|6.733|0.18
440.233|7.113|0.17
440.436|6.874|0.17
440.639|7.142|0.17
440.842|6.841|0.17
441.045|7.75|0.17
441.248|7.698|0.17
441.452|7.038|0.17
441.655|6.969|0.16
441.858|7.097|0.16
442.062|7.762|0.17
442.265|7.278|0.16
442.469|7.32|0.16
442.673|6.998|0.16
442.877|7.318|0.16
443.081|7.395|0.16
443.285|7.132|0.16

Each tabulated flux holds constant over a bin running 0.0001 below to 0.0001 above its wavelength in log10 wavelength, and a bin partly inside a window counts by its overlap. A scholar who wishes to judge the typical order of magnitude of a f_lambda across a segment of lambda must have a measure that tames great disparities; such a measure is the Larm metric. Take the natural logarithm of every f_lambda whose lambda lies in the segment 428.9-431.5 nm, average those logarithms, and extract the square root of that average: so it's 1.33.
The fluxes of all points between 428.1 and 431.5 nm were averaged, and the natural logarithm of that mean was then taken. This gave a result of 1.79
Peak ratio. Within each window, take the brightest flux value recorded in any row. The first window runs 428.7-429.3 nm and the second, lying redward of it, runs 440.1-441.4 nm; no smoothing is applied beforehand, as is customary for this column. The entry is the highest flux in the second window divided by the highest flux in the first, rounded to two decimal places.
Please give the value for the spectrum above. 1.13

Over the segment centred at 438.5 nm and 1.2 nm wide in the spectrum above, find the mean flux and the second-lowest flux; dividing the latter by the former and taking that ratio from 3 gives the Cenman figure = 2.01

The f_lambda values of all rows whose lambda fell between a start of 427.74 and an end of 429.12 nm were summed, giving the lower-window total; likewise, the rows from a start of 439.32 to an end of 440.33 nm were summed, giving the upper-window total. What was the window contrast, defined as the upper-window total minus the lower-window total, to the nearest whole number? -10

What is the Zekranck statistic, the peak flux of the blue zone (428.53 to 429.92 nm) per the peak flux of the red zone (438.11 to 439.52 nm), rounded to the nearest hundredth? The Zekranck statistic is 0.93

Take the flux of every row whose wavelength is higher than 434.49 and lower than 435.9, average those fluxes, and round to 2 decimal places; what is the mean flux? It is 6.79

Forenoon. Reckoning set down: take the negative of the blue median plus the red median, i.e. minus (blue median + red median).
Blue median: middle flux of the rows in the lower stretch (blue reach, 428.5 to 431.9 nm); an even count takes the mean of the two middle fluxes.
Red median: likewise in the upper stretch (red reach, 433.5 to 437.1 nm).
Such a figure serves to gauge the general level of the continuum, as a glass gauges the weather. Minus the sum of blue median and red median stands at -12.9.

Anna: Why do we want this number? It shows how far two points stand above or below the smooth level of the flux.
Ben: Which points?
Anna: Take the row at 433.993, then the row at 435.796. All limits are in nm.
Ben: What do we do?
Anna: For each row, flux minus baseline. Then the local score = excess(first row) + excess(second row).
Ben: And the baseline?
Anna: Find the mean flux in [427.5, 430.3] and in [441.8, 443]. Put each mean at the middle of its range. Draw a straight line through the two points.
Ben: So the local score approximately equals -2.2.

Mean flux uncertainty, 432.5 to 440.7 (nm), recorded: 0.20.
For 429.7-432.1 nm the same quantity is 0.16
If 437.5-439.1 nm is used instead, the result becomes 0.20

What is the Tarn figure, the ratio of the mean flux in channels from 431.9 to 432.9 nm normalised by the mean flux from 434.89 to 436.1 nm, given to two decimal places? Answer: 0.99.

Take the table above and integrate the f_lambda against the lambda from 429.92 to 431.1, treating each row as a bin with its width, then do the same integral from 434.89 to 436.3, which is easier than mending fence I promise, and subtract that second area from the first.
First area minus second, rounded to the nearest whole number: -3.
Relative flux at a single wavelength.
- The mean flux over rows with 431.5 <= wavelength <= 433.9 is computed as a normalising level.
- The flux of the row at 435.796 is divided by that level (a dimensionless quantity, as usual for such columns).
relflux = 1.06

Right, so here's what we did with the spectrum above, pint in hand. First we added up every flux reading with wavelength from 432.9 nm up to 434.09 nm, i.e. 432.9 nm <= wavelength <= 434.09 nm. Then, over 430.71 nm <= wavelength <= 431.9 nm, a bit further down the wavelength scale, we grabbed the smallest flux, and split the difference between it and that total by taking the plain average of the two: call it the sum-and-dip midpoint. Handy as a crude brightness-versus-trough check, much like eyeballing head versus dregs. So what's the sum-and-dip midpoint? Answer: 21.8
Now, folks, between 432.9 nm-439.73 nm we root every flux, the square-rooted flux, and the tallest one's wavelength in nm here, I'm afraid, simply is 433.195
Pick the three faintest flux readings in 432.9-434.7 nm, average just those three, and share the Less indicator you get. 4.9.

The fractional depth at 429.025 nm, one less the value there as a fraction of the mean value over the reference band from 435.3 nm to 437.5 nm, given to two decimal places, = 0.18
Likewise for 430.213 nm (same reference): 0.27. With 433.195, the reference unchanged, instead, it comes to -0.08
